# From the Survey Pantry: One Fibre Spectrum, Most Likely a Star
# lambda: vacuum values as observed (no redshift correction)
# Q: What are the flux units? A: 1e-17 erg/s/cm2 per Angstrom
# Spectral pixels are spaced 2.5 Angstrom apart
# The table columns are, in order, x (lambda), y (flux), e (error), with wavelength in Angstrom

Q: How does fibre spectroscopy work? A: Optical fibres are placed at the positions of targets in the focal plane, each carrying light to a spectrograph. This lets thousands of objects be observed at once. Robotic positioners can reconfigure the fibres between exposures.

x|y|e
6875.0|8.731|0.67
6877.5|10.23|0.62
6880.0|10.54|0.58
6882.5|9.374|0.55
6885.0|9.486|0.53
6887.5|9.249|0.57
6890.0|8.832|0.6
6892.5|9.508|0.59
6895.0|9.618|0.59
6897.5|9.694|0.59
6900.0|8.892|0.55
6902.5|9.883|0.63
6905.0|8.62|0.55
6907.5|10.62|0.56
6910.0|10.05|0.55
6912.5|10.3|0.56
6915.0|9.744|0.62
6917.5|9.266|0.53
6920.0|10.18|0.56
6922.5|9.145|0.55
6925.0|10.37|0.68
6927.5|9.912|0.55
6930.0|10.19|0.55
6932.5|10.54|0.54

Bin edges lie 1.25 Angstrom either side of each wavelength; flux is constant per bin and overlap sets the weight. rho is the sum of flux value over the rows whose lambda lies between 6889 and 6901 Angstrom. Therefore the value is 46.5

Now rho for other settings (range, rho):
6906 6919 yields 50.0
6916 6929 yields 48.9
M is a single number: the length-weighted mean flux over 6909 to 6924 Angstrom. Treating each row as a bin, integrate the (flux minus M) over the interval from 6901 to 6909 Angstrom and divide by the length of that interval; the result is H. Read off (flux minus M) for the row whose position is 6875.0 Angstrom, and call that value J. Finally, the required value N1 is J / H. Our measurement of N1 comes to 11.3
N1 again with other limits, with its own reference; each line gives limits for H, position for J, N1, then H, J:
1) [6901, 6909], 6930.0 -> -4.3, -0.09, 0.40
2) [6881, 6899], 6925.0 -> -1.5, -0.38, 0.58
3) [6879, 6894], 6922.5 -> 2.1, -0.30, -0.64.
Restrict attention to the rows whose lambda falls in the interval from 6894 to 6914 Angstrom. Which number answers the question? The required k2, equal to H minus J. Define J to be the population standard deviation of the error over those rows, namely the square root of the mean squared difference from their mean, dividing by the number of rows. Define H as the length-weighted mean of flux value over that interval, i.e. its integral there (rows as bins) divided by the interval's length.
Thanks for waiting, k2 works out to 9.68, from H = 9.71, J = 0.027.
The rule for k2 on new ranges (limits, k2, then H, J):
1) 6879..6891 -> 9.46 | 9.49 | 0.024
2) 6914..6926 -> 9.67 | 9.73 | 0.055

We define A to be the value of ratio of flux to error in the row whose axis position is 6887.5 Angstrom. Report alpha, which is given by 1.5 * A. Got 24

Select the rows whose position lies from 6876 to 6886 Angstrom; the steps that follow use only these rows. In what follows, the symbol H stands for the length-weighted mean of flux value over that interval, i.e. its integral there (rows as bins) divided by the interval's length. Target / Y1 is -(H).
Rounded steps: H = 9.89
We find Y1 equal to -9.89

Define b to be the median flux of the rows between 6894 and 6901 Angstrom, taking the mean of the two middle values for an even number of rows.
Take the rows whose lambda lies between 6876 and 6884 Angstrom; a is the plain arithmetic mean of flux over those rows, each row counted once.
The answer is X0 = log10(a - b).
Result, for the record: -0.4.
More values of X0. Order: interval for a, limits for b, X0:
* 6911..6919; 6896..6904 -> -1.1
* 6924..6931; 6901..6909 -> -0.6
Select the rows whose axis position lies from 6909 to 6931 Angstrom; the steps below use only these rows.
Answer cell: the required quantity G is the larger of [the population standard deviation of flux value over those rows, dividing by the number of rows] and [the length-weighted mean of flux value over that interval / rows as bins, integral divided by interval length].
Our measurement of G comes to 9.9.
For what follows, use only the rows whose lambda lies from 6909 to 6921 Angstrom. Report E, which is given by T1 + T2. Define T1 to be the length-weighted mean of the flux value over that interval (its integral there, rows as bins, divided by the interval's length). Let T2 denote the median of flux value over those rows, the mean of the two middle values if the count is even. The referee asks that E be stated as 19.9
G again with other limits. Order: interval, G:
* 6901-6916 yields 9.9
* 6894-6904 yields 9.5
